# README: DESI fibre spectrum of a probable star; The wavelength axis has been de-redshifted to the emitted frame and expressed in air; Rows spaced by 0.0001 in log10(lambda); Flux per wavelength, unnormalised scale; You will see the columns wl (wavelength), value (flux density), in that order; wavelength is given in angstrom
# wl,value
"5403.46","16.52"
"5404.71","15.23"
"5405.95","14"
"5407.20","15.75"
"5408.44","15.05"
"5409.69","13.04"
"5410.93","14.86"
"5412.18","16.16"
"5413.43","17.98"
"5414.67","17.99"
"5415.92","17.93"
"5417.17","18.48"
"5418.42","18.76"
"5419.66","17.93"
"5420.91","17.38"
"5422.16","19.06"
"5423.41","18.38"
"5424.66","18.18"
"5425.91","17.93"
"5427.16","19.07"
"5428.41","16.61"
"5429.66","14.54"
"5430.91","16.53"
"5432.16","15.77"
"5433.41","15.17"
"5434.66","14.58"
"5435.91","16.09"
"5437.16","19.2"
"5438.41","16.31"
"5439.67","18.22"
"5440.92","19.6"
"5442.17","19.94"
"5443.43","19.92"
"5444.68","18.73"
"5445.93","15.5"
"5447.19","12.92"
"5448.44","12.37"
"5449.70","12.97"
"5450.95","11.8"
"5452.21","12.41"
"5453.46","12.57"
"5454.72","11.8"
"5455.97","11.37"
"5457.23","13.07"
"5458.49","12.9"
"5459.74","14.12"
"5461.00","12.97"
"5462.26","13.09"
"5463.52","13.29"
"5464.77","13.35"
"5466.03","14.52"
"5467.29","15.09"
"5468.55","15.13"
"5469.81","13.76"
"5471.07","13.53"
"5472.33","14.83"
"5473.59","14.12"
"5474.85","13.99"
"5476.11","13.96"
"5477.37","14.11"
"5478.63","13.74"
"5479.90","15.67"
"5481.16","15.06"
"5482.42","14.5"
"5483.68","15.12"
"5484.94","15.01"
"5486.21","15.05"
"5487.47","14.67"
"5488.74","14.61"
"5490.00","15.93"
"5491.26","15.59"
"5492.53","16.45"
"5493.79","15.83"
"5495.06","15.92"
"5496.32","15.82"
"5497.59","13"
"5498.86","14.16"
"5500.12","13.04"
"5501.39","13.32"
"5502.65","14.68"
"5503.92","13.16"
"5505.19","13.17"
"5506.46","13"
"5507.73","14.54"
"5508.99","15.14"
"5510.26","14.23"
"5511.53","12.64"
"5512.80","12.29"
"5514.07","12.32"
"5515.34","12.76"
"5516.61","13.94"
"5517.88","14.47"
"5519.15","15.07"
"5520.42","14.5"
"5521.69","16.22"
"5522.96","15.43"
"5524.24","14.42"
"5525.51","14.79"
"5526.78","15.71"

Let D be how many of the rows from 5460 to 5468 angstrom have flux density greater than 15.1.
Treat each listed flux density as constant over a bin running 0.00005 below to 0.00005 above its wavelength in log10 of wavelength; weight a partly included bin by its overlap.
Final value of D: 0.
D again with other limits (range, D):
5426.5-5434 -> 5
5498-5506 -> 0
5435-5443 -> 6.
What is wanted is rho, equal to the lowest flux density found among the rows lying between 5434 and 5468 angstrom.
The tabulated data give 11.37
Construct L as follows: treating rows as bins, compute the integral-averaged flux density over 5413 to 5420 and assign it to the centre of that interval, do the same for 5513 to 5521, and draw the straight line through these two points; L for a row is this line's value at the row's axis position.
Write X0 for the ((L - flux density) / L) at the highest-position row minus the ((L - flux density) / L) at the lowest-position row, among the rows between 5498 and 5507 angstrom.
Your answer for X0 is 0.06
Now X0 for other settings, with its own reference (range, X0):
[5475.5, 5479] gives 0.01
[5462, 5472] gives -0.05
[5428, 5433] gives 0.04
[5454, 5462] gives -0.08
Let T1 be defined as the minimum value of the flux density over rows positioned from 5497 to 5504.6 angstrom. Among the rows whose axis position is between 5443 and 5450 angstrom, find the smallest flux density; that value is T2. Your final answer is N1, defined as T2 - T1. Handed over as -0.6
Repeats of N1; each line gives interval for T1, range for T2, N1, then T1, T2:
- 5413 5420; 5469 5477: -4.4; 17.93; 13.53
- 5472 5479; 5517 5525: 0.7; 13.74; 14.42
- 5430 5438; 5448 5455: -2.8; 14.58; 11.8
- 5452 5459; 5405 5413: 1.7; 11.37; 13.04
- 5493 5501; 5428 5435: 1.5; 13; 14.54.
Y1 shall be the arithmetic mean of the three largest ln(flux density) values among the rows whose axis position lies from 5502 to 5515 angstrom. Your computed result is 2.69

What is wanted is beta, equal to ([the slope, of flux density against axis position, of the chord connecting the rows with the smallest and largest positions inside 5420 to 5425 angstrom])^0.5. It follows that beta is 0.46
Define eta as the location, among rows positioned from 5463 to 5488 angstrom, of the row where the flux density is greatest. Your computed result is 5479.90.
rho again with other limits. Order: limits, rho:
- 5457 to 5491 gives 12.9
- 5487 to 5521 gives 12.29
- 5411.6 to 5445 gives 14.54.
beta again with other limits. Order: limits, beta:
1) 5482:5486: 0.45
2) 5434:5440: 0.85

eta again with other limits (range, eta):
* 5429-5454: 5442.17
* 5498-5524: 5521.69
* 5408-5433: 5427.16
